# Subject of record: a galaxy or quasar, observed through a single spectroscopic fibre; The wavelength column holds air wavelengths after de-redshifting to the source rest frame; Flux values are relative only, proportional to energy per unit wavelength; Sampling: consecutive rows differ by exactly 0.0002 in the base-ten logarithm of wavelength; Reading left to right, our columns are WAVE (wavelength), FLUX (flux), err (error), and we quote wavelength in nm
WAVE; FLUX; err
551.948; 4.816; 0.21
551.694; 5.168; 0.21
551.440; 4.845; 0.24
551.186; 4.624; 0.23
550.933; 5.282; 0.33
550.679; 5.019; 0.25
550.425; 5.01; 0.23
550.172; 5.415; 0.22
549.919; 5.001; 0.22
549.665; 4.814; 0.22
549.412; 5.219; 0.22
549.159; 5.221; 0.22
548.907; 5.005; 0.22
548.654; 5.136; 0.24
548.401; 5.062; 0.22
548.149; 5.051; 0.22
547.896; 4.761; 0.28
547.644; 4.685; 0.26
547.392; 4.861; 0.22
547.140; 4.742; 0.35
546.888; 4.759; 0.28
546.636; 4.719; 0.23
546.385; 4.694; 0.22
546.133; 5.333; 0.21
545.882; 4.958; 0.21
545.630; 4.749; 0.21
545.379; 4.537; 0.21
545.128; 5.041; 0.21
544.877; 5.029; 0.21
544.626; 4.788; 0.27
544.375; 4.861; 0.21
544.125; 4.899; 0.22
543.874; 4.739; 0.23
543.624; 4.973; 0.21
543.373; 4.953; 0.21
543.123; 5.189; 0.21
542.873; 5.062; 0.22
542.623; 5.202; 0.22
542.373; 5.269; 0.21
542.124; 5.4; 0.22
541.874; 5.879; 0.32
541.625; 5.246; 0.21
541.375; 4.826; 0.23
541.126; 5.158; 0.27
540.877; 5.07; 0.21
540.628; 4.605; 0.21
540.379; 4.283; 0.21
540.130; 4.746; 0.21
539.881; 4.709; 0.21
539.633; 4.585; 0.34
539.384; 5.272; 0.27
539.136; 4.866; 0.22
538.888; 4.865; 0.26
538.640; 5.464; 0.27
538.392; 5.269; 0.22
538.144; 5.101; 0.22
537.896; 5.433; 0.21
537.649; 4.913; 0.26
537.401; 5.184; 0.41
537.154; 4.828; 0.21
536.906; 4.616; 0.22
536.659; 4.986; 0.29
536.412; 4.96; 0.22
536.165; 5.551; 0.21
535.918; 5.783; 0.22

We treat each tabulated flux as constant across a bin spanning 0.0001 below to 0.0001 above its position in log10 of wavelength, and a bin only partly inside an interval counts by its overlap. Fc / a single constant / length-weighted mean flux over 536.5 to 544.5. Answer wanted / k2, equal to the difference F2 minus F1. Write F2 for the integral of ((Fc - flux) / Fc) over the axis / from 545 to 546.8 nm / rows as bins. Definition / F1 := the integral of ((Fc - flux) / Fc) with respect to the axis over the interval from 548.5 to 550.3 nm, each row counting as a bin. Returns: 0.092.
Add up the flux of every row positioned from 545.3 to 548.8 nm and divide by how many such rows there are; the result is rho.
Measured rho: 4.86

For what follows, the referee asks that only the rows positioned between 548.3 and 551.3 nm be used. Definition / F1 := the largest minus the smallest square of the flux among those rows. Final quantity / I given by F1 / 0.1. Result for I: 79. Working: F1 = 7.9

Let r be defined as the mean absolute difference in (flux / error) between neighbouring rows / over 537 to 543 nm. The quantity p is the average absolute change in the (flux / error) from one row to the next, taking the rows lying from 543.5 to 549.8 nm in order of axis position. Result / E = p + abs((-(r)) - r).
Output 10.0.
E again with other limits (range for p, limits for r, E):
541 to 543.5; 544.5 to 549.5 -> 7.7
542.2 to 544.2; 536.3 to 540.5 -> 9.7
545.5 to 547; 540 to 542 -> 8.9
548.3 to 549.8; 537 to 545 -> 8.0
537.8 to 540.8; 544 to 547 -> 8.0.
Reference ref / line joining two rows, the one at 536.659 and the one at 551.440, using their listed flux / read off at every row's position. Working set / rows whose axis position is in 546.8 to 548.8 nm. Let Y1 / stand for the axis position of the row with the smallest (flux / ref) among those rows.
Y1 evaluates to 547.644 nm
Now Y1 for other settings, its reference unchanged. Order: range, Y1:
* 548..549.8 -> 549.665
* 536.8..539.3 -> 536.906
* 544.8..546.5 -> 545.379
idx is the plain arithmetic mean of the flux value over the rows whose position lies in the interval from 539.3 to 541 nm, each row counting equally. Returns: 4.75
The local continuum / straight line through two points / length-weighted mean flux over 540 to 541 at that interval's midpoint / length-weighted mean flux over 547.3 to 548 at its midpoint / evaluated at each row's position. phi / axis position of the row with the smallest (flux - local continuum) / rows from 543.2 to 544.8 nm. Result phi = 543.874 nm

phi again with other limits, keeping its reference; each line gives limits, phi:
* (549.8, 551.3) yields 551.186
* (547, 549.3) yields 547.644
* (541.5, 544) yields 543.874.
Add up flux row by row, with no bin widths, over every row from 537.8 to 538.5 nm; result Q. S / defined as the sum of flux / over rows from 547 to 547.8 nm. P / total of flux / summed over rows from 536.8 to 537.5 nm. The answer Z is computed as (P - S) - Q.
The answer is -15.5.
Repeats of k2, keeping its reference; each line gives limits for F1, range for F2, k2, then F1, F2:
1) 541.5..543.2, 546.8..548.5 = 0.163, -0.11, 0.06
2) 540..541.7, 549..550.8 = -0.091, 0.06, -0.03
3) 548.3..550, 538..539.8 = 0.003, -0.02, -0.01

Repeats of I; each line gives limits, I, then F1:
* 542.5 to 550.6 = 87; 8.7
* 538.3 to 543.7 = 162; 16.2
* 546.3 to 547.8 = 17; 1.7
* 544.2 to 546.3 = 79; 7.9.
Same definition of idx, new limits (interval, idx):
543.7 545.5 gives 4.84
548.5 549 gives 5.07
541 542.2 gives 5.30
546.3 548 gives 4.75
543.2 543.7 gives 4.96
